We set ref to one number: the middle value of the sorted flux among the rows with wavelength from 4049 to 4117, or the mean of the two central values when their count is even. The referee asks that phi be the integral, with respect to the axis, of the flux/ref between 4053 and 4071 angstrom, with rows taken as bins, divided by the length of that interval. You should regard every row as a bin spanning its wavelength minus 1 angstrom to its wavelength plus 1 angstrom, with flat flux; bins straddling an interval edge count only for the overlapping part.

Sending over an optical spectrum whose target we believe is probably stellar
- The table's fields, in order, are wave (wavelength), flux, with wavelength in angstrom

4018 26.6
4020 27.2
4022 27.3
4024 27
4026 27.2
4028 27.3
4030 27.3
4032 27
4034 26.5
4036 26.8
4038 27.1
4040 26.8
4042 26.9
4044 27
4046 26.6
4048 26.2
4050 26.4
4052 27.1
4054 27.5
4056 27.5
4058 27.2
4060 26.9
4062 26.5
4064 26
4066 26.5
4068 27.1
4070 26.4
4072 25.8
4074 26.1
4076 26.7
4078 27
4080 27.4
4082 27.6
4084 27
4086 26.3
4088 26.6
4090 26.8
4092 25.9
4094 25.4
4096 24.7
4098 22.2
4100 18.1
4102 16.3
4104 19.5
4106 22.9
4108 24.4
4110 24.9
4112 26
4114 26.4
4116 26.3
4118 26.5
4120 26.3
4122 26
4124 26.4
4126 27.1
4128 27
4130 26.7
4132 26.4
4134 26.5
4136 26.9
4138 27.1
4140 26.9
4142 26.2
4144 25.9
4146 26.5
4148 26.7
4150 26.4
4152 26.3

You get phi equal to 1.017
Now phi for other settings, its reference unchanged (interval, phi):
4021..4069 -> 1.019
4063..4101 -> 0.976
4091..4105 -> 0.823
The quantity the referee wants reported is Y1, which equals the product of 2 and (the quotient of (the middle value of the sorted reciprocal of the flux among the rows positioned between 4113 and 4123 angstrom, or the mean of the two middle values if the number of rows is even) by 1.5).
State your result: 0.0507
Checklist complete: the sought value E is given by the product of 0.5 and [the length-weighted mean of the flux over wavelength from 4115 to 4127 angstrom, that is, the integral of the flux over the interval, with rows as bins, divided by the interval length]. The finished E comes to 13.2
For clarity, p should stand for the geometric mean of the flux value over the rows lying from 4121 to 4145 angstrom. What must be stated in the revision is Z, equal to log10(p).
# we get 1.42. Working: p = 26.6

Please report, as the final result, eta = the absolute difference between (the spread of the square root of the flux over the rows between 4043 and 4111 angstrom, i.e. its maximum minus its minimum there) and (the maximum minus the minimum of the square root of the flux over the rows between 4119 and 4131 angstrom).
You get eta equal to 1.1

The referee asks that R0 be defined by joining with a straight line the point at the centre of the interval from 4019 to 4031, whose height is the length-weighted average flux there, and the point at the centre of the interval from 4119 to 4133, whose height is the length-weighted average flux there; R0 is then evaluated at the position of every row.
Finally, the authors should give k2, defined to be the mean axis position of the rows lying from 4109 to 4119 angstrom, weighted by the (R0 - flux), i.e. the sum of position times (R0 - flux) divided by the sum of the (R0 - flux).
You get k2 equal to 4111.6 angstrom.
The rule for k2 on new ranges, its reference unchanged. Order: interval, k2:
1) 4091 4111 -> 4101.8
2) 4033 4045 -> 4037.2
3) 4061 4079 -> 4068.7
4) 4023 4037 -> 4033.3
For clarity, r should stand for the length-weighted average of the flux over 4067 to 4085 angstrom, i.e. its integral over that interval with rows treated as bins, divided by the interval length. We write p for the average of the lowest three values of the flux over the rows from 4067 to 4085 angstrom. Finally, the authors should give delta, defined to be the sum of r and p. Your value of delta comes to 52.9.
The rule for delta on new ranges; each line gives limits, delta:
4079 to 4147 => 43.4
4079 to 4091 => 53.5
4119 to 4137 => 52.8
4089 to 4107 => 40.4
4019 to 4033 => 54.3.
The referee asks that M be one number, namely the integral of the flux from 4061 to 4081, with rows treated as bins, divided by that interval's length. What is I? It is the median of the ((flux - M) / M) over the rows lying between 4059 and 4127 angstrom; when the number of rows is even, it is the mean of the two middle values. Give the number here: -0.009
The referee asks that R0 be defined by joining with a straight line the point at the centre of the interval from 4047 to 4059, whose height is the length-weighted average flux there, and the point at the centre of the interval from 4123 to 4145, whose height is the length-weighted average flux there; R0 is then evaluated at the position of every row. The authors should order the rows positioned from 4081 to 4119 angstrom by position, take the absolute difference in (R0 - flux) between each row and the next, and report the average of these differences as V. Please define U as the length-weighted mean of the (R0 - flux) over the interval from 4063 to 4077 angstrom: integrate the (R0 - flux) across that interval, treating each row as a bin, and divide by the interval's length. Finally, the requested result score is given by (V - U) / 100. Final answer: 0.007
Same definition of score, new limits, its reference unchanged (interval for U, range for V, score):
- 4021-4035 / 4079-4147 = 0.008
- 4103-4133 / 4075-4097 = -0.007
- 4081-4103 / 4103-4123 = -0.017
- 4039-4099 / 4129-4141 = -0.002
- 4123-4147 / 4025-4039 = 0.002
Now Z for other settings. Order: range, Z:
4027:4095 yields 1.43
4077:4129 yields 1.40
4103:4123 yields 1.39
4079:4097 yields 1.42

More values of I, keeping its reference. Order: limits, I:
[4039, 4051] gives 0.006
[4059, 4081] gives -0.002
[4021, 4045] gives 0.017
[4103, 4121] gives -0.021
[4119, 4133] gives -0.006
